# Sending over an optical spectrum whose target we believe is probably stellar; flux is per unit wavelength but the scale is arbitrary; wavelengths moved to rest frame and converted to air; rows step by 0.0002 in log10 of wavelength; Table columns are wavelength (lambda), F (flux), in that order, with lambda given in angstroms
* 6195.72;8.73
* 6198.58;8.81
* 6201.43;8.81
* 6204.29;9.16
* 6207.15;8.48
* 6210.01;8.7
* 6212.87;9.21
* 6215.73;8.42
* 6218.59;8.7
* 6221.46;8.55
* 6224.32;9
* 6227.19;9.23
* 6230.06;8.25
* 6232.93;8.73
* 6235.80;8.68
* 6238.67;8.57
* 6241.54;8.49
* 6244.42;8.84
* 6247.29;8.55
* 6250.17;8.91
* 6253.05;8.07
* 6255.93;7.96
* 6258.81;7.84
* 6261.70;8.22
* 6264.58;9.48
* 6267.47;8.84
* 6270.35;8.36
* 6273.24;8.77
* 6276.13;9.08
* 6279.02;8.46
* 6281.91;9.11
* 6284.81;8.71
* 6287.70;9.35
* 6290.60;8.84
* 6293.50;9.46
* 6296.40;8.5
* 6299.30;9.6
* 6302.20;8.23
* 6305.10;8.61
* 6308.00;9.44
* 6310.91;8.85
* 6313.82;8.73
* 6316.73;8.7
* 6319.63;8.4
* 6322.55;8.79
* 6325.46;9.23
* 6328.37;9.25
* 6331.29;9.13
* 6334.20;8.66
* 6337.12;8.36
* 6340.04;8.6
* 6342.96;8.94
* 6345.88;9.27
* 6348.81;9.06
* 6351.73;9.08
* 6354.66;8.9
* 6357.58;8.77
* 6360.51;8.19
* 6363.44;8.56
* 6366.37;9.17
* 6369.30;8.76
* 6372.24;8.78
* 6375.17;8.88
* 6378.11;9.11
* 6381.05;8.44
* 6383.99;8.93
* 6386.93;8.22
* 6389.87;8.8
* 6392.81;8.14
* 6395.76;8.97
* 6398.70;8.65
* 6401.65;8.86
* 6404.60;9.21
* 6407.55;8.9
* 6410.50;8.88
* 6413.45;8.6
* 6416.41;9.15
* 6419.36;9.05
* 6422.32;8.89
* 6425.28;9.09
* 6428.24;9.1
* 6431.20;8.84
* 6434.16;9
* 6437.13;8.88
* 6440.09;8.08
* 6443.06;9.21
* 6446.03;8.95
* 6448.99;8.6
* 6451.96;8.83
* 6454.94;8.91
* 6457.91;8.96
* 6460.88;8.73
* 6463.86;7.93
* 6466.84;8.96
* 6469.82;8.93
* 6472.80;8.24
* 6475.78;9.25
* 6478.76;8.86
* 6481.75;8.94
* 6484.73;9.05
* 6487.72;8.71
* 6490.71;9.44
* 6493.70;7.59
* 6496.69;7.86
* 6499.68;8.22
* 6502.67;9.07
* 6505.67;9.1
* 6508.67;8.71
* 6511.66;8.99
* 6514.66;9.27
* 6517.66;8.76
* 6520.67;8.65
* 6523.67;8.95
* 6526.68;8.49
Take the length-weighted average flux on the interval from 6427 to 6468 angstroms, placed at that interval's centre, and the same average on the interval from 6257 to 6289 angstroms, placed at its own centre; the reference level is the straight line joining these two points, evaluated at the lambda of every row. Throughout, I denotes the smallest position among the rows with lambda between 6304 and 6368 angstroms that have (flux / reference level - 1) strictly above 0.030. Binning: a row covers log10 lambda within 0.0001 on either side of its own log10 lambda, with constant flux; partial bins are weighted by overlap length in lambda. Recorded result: 6308.00 angstroms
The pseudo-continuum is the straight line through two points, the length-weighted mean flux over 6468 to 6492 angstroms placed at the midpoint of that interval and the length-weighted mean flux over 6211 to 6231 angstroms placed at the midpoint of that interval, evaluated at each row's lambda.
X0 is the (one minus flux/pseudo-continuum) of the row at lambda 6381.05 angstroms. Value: 0.05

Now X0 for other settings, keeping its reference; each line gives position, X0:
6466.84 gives 0.00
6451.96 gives 0.01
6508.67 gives 0.03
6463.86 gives 0.11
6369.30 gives 0.01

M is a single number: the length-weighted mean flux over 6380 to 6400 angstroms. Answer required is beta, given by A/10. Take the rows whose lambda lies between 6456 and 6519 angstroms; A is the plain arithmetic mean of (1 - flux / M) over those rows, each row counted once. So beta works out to -0.0017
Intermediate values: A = -0.017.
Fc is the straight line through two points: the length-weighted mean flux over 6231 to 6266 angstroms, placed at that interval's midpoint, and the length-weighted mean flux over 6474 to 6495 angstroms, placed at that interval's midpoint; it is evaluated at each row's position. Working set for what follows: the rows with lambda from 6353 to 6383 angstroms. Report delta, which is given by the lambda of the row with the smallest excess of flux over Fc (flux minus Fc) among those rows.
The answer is 6360.51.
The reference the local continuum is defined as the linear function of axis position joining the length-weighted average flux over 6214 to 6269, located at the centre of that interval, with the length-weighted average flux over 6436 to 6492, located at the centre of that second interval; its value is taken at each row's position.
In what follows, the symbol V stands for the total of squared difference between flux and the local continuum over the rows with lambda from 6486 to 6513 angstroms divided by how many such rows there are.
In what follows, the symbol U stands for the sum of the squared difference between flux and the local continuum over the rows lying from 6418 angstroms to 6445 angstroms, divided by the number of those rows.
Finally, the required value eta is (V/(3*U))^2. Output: 1.24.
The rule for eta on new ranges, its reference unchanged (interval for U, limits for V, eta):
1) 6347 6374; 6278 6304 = 1.09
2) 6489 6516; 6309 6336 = 0.01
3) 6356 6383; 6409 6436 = 0.05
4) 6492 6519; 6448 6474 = 0.02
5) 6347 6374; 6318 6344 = 0.20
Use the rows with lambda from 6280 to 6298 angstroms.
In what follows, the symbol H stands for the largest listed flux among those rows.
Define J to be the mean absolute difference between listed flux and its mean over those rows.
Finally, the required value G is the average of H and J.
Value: 4.9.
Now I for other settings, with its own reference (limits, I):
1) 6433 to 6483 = 6443.06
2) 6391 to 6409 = 6404.60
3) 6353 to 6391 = 6366.37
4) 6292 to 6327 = 6293.50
